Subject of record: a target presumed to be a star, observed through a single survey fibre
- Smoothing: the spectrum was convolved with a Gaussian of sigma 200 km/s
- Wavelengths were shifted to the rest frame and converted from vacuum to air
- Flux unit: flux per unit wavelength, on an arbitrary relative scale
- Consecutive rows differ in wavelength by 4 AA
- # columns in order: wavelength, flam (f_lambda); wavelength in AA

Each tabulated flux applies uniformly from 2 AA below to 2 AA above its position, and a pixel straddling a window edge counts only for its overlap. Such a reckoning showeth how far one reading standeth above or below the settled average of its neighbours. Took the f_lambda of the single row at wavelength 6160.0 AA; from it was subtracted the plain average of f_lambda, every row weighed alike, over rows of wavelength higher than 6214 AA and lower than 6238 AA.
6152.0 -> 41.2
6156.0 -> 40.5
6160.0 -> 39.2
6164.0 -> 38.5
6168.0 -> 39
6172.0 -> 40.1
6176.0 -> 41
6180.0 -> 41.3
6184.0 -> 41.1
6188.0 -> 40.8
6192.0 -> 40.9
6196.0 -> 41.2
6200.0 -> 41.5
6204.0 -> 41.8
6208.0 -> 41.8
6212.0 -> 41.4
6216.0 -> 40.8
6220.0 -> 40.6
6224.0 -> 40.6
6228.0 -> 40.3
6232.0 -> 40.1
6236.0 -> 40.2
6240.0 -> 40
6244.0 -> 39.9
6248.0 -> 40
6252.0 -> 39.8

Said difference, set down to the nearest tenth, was -1.2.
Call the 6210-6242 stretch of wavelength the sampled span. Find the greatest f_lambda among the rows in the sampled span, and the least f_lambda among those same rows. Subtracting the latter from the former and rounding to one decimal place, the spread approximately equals 1.4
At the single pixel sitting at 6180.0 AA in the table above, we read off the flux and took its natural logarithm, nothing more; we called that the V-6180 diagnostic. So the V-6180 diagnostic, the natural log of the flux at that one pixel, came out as 3.72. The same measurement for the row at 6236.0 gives 3.69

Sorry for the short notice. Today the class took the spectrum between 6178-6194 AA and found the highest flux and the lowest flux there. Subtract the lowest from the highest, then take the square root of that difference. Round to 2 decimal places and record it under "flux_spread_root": 0.71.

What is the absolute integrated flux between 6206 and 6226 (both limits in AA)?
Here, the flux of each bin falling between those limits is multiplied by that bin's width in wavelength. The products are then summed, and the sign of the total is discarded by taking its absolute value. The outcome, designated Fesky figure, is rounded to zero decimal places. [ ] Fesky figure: 821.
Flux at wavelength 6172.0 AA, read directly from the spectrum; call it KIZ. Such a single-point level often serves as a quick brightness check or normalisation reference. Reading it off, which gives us 40.1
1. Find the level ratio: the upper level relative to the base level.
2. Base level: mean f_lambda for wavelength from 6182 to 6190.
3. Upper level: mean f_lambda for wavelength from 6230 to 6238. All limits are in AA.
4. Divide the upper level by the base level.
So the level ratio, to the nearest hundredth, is 0.98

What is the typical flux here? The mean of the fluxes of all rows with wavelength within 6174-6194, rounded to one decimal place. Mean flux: 41.0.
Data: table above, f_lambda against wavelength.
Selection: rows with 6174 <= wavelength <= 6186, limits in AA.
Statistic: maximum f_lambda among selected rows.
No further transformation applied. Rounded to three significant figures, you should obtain 41.3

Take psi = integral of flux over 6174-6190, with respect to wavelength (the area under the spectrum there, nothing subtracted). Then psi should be 657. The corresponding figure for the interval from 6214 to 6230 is 649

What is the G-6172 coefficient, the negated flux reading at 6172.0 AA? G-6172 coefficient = -40.1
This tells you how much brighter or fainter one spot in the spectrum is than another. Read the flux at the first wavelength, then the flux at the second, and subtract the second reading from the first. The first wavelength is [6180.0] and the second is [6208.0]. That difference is -0.5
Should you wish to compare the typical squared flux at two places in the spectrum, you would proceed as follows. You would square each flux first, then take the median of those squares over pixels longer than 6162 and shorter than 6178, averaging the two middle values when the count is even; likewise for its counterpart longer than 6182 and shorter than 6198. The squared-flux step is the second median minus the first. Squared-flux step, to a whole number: 117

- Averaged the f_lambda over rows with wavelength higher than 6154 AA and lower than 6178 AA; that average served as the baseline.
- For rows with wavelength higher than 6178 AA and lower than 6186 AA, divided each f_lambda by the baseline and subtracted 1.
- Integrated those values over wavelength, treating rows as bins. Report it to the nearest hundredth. 0.30 AA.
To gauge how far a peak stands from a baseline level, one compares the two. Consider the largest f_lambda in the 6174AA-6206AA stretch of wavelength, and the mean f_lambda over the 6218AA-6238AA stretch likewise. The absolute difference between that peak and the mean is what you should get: 1.4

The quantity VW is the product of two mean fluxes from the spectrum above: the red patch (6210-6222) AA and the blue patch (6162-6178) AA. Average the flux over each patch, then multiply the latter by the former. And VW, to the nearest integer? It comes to 1623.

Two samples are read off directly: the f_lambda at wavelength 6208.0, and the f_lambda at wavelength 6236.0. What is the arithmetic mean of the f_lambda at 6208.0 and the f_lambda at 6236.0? 41.0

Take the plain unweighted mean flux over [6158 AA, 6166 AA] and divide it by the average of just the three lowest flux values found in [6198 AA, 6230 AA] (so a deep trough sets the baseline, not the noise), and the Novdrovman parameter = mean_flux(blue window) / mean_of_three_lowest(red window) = 0.96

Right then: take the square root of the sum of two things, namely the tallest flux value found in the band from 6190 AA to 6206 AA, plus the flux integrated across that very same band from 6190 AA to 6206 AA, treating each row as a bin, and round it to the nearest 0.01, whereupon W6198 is 26.52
